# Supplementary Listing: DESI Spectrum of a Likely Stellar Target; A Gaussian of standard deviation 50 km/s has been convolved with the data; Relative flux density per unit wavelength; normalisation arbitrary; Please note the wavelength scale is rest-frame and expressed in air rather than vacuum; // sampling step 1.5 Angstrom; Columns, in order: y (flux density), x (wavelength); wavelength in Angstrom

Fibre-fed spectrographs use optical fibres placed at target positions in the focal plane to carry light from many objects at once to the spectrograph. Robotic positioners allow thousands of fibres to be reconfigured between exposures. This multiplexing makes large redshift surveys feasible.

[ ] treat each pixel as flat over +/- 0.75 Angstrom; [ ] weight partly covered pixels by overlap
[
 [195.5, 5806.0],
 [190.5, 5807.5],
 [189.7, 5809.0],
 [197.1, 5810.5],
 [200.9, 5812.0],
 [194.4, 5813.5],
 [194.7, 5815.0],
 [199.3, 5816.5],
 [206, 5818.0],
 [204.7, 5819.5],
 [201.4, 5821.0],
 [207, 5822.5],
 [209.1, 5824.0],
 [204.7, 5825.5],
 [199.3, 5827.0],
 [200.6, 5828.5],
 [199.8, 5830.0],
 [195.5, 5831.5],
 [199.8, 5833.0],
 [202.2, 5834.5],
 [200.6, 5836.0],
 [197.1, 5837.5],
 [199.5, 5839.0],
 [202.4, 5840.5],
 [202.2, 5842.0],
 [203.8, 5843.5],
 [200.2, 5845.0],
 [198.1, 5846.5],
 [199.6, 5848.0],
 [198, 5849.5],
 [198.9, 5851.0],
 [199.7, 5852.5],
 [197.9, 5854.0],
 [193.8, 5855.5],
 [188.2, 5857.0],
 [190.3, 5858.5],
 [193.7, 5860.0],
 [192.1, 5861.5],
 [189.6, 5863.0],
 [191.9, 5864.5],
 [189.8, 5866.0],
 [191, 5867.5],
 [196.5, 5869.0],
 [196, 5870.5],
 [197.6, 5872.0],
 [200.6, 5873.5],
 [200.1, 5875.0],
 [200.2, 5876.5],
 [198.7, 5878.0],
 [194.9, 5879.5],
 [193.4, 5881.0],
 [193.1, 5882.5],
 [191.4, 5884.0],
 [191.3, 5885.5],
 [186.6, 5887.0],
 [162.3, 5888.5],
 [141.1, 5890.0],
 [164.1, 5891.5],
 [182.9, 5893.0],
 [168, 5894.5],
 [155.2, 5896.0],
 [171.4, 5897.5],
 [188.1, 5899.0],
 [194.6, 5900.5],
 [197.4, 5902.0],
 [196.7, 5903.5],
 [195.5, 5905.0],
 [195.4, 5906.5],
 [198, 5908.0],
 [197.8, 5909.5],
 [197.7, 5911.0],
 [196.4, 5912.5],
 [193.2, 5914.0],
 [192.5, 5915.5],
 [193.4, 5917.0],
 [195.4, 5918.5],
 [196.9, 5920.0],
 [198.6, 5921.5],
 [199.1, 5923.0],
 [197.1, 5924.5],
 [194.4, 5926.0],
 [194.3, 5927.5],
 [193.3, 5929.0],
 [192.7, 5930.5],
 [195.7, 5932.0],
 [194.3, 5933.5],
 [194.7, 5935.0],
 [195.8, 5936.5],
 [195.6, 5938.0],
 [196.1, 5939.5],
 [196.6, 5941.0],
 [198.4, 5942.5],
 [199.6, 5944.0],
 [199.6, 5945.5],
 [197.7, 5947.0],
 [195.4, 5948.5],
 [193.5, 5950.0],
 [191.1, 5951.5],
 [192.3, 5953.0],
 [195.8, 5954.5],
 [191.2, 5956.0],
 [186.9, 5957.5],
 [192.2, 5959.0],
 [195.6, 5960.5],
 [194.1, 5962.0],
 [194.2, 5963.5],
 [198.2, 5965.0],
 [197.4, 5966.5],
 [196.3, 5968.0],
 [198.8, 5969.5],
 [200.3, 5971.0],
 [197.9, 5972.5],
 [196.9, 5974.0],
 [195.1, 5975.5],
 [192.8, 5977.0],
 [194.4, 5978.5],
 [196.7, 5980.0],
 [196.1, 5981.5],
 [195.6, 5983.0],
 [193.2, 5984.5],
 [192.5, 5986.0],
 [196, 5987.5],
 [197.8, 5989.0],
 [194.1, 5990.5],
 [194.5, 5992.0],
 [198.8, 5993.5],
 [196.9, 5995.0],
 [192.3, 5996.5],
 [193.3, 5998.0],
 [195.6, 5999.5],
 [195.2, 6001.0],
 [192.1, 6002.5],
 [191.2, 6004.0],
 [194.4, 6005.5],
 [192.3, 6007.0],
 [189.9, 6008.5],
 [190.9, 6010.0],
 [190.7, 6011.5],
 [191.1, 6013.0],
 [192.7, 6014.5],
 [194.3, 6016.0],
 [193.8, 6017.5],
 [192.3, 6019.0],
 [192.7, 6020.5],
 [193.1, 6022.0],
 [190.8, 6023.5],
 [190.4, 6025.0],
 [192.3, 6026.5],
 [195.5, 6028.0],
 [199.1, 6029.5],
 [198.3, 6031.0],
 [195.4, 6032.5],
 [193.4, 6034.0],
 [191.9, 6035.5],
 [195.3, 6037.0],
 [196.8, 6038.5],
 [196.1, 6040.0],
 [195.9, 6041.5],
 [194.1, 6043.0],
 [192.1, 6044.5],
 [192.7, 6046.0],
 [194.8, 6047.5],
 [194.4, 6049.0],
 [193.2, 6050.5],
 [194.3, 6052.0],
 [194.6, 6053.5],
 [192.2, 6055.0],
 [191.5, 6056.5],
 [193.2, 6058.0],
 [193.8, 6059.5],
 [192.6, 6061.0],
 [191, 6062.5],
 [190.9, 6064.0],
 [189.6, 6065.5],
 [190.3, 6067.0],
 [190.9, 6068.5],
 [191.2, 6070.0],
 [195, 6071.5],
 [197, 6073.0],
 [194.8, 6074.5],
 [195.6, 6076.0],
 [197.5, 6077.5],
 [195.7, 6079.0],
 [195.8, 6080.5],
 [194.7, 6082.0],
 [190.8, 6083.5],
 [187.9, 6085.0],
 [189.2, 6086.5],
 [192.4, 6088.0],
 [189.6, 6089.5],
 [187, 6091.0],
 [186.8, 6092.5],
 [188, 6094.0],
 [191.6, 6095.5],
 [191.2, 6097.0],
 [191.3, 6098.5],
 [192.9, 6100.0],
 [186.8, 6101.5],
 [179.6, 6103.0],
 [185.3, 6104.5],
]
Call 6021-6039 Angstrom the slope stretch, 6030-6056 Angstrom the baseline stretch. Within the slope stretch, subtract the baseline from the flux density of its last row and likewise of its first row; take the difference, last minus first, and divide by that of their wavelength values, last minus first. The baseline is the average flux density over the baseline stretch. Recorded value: 0.2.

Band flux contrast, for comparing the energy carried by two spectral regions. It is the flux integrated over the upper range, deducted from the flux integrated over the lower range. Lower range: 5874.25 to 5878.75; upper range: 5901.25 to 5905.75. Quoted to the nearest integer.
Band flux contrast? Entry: 14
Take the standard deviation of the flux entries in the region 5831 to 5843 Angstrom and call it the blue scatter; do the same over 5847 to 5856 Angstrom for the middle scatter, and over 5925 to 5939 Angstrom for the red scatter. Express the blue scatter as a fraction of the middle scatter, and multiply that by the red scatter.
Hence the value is 1.2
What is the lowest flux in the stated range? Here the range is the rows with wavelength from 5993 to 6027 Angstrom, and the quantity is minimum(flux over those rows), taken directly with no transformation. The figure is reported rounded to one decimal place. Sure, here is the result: 189.9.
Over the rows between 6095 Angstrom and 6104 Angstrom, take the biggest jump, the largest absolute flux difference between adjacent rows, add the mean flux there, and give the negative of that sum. -196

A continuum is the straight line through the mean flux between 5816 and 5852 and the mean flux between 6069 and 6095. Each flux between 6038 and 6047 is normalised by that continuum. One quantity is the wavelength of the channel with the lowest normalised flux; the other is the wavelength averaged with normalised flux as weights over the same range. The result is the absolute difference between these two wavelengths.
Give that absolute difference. 2.3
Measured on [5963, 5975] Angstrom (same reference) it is 5.3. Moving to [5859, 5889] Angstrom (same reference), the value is 14.4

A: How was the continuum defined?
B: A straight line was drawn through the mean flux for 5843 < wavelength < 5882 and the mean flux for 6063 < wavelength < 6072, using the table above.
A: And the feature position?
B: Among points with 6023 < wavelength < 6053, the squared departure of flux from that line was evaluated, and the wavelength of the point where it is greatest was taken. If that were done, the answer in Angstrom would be 6029.5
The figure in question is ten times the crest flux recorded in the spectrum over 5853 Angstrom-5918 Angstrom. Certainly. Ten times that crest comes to 2006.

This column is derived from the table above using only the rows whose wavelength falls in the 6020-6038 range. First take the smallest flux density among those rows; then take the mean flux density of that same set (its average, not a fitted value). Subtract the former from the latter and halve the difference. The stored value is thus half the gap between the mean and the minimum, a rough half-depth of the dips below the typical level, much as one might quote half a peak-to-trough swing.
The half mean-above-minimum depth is 1.8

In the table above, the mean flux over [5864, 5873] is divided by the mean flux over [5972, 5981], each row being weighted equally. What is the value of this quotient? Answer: 0.99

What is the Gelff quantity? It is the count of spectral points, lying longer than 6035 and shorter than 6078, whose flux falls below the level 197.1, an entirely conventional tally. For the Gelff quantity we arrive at 28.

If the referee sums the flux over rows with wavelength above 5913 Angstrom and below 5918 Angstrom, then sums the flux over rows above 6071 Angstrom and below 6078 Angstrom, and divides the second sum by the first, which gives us 1.7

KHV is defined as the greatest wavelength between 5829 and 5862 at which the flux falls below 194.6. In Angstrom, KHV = 5861.5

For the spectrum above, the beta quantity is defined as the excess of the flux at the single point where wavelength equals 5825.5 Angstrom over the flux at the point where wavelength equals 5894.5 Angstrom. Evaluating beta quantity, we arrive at 37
